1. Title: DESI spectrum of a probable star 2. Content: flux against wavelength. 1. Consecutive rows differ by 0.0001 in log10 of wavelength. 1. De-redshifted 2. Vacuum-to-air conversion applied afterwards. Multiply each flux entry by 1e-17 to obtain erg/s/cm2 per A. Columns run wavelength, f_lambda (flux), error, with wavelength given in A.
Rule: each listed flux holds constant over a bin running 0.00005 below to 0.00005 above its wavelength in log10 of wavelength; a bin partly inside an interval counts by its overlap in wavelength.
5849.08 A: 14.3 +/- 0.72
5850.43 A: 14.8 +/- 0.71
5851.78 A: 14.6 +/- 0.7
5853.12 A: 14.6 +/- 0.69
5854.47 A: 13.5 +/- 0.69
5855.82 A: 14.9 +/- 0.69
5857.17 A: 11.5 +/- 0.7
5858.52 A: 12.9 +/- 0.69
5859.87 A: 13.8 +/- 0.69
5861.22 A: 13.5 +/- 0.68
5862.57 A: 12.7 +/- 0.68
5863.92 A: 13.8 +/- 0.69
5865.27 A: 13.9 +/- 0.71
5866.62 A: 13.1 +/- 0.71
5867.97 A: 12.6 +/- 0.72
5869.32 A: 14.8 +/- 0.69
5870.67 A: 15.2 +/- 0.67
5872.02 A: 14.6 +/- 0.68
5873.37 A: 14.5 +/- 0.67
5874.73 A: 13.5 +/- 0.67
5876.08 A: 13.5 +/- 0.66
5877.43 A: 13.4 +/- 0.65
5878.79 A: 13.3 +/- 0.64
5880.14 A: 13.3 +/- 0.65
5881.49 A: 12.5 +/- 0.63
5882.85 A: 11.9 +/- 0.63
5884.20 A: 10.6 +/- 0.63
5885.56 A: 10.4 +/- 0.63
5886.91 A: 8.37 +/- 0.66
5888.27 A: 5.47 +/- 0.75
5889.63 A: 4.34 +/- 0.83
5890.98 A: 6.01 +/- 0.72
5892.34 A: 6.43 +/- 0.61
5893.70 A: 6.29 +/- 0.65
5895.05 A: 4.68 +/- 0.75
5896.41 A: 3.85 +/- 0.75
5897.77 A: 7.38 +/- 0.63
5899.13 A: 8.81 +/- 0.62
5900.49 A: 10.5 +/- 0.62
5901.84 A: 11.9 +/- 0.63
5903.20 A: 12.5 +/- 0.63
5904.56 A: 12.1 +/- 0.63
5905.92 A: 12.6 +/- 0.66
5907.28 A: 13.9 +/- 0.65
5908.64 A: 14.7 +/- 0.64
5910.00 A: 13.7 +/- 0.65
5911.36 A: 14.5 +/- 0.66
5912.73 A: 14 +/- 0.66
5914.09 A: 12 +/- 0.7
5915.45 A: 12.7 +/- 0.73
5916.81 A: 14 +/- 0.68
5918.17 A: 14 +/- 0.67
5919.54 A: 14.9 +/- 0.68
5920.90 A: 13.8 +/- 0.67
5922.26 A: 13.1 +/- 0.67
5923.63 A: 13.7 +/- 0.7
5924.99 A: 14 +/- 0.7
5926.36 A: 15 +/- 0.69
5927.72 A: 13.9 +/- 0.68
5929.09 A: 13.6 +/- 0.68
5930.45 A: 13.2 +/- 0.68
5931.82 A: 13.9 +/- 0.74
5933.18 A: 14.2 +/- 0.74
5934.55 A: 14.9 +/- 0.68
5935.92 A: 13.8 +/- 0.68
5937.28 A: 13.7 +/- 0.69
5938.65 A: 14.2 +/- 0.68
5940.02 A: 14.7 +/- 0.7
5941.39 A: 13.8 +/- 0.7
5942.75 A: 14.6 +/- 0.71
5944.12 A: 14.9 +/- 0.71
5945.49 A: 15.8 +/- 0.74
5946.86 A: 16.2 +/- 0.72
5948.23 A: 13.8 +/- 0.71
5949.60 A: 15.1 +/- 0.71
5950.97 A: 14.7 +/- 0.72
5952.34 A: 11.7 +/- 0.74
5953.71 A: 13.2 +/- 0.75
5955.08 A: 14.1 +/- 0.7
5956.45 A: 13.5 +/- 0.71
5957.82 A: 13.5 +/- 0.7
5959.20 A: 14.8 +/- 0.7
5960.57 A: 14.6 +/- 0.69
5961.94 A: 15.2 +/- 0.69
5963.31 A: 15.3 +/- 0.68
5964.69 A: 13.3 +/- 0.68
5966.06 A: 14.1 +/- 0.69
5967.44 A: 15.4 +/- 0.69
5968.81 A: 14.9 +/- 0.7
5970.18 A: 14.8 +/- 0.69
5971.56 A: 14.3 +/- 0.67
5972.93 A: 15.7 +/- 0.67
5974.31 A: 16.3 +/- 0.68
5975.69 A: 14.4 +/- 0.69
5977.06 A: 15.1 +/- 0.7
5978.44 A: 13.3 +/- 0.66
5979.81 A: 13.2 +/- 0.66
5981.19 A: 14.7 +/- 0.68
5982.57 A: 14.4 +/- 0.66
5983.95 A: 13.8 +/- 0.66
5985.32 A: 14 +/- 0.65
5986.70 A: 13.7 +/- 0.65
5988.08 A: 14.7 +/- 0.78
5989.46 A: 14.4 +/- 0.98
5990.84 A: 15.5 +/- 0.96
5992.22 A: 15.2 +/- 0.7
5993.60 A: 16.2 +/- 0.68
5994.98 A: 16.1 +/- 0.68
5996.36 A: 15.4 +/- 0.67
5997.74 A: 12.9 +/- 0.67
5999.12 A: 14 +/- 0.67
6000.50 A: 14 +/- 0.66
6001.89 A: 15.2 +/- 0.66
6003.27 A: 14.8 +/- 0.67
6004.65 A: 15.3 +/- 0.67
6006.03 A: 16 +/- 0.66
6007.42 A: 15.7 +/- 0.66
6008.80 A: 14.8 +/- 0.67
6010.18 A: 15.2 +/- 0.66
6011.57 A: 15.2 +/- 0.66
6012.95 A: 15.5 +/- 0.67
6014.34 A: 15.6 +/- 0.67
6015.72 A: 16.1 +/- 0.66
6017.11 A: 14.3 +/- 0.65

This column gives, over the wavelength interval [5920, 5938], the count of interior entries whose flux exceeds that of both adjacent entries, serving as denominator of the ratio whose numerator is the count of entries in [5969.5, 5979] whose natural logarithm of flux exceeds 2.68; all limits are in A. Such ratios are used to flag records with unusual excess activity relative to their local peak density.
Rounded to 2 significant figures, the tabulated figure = 2.0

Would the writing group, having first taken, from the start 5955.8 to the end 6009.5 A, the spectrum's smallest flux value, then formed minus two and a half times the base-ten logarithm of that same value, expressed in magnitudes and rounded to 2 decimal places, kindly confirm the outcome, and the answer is -2.78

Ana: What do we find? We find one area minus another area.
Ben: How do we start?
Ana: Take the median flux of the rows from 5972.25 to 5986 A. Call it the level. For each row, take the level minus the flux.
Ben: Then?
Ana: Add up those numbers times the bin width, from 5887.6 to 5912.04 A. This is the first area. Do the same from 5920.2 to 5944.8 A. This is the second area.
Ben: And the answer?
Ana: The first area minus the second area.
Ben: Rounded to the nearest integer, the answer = 113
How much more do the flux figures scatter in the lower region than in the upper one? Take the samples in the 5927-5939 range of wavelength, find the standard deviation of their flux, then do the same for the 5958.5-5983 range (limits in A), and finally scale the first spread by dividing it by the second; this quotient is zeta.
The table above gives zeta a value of 0.6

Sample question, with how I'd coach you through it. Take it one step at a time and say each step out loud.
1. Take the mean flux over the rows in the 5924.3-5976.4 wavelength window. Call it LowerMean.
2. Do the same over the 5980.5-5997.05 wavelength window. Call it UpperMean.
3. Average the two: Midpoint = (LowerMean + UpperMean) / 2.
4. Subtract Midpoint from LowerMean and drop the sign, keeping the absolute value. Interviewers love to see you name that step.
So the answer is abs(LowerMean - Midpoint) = 0.22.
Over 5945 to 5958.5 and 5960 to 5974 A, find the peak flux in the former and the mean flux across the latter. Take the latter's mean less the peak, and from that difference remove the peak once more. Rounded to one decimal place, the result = -17.6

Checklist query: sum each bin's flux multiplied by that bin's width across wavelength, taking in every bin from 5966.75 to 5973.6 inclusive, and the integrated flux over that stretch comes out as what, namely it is 103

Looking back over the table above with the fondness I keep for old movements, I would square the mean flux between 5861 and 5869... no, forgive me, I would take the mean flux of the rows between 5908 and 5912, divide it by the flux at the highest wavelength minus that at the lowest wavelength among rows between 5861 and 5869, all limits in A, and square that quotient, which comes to 252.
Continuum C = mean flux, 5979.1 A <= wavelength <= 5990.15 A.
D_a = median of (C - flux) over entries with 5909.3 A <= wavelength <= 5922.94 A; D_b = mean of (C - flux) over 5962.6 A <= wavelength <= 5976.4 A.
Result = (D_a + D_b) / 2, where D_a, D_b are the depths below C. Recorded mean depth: -0.26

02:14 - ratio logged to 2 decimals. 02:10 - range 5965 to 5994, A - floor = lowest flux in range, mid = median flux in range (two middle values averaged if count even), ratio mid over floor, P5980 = 1.11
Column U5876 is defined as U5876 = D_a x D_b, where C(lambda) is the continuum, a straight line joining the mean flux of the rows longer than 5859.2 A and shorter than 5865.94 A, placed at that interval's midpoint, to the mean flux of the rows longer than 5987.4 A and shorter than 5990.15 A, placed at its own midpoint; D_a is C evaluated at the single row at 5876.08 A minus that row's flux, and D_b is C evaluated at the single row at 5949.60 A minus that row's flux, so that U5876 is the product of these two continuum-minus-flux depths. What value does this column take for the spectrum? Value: -0.13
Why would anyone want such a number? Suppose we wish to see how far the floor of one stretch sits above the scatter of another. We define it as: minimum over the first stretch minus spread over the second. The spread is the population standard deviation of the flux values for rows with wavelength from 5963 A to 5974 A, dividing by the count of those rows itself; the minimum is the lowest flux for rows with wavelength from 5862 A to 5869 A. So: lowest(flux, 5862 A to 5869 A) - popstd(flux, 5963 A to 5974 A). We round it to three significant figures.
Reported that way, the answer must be 11.9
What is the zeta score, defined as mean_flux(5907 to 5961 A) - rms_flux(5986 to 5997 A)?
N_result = -1.11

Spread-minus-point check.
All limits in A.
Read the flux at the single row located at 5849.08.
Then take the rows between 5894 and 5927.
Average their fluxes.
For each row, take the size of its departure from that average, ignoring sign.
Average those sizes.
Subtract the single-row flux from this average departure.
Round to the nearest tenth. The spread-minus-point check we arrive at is -12.1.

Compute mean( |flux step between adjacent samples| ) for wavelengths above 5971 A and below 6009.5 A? 0.796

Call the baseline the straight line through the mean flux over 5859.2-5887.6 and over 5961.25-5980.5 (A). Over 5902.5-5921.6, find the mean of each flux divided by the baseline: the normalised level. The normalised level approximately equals 0.99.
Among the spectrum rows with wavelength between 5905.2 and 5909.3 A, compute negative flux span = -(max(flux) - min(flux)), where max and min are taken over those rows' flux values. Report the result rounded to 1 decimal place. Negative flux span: -2.1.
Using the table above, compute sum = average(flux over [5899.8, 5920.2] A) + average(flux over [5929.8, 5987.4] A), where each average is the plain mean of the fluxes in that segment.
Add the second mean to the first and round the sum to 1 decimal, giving 27.6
